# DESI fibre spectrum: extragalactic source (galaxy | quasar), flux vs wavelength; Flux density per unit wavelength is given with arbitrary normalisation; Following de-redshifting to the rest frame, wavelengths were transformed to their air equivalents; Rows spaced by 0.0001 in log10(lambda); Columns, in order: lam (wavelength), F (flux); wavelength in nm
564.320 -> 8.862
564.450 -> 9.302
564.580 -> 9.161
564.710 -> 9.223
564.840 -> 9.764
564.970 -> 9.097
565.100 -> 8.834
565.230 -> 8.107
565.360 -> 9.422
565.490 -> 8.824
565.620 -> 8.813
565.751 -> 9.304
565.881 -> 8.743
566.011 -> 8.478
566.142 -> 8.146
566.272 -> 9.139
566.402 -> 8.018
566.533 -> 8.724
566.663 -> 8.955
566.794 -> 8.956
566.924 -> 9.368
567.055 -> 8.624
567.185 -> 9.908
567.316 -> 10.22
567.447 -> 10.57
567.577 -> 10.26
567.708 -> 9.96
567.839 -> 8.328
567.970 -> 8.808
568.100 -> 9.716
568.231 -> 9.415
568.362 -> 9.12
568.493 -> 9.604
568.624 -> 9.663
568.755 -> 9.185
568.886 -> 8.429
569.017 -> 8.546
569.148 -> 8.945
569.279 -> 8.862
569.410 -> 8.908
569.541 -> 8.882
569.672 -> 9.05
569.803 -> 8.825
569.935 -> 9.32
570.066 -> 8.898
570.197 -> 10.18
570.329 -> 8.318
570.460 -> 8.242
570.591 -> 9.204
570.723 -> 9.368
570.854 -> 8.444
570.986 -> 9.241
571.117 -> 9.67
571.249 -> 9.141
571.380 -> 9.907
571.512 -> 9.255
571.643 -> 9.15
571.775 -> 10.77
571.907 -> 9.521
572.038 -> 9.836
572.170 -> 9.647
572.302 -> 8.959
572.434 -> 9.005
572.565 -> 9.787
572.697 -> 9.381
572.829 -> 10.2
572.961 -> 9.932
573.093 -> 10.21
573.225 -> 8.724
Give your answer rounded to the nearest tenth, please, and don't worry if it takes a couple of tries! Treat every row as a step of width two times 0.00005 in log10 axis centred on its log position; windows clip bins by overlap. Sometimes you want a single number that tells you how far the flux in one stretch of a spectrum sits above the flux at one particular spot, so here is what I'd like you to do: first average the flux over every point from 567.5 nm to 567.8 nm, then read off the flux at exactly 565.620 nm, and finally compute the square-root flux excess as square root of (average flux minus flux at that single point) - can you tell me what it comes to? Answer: 1.1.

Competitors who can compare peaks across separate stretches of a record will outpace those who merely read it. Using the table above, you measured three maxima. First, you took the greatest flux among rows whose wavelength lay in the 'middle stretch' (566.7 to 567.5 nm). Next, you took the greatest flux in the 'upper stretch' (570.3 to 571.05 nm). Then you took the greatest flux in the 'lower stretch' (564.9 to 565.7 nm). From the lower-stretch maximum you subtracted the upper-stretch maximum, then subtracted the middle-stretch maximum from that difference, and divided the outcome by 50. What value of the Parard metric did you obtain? -0.210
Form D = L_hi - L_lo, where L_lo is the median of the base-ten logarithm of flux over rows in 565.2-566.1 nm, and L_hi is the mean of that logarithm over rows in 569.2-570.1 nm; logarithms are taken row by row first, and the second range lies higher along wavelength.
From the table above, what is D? 0.007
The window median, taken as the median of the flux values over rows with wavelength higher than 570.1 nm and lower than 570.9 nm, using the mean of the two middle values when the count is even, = 8.8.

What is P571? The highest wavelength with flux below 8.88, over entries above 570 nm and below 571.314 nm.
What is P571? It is 570.854 nm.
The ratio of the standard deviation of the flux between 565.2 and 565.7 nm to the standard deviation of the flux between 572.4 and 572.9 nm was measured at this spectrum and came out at 1.04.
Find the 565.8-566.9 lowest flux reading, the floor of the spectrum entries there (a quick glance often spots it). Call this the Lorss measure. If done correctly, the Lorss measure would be 8.018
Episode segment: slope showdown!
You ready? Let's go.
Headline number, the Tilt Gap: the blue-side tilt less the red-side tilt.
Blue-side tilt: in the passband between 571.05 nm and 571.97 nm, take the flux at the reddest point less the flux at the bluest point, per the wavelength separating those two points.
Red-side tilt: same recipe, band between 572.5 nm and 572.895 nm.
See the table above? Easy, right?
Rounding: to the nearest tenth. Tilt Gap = -1.8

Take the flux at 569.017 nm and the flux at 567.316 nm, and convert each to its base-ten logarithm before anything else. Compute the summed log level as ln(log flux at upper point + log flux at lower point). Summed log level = 0.663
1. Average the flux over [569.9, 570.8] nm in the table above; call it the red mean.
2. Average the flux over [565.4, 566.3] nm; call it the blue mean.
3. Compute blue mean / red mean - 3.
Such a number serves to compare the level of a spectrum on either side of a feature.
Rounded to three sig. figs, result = -2.03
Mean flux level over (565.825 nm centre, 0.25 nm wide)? 9.0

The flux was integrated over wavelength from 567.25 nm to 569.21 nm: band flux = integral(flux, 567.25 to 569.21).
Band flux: 18.4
